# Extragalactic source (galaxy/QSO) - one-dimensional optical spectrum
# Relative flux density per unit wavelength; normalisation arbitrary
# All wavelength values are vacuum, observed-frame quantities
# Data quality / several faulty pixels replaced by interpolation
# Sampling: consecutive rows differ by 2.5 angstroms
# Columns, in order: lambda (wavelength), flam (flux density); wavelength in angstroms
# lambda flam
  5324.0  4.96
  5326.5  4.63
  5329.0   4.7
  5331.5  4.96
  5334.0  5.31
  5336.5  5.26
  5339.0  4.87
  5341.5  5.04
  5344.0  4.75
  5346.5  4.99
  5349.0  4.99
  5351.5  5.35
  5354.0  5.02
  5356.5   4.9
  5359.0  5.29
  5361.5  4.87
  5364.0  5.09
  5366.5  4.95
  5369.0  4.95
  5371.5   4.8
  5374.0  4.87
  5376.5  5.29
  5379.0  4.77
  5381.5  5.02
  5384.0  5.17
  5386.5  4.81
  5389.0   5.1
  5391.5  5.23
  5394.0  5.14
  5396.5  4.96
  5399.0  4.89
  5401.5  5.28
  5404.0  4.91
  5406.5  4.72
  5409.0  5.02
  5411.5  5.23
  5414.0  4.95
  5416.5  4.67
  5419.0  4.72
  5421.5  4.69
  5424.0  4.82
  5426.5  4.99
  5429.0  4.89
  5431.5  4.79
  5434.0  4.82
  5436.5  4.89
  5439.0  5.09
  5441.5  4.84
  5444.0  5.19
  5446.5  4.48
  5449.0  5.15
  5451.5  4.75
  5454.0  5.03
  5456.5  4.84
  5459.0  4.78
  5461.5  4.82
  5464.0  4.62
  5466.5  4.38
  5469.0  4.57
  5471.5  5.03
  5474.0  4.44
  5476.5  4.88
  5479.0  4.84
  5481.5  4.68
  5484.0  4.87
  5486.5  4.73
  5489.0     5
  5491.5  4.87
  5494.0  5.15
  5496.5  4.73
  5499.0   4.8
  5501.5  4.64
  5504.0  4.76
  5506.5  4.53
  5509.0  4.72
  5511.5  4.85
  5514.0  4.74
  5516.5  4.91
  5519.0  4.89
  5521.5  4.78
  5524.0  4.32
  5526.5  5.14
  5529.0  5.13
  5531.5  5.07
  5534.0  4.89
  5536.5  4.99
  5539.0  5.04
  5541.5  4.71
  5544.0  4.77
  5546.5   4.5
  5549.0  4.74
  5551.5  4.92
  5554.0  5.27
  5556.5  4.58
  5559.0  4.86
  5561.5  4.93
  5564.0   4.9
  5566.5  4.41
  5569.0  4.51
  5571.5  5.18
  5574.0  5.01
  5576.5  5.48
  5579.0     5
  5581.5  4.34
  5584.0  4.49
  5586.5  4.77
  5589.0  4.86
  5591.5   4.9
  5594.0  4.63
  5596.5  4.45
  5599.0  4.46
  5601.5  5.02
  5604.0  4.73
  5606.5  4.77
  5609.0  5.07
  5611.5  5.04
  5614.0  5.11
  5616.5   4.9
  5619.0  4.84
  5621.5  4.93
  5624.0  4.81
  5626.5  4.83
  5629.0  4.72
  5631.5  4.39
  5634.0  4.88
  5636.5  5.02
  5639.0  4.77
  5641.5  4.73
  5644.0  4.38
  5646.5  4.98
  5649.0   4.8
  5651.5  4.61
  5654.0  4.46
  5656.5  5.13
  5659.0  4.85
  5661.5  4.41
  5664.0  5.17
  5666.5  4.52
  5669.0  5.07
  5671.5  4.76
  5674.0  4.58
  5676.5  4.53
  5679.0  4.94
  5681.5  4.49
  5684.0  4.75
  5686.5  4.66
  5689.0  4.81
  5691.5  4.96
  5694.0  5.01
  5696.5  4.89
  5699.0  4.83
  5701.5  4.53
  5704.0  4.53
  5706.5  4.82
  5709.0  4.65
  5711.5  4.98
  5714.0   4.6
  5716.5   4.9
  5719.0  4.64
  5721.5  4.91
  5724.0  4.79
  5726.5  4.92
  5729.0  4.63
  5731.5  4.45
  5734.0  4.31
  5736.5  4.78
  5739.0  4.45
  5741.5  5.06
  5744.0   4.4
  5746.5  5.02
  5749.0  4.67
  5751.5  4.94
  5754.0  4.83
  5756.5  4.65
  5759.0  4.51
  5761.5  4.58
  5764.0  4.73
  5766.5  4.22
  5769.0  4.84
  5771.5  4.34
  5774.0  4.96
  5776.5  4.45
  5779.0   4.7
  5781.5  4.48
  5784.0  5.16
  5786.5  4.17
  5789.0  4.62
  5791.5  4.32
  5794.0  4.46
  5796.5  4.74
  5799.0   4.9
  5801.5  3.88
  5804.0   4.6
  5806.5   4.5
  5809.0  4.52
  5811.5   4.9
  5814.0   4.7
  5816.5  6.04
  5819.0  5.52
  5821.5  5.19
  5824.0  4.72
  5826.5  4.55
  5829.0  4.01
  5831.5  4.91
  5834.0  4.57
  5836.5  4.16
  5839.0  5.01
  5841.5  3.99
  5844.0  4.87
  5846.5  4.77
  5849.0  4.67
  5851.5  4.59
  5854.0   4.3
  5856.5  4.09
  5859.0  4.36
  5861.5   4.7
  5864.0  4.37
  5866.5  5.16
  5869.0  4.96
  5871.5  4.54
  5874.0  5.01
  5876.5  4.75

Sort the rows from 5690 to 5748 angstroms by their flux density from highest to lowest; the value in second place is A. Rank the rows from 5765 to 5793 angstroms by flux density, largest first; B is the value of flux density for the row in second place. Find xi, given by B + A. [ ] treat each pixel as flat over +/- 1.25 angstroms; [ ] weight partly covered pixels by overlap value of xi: 10.0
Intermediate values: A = 5.02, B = 4.96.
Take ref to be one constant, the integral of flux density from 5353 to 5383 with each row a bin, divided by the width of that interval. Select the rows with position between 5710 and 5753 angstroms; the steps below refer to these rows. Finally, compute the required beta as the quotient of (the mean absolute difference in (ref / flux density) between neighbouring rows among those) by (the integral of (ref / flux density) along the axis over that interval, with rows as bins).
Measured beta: 0.0017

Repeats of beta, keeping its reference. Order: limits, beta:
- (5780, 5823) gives 0.0023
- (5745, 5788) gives 0.0019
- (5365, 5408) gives 0.0010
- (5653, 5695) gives 0.0017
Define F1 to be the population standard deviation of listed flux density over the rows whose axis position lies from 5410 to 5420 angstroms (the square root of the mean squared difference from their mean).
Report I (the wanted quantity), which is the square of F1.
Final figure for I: 0.049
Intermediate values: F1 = 0.22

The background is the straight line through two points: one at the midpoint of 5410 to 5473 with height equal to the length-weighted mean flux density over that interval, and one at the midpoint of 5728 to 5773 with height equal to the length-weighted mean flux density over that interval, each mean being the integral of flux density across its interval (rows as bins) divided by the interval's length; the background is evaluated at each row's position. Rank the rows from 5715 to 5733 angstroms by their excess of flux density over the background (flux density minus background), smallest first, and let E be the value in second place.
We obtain -0.02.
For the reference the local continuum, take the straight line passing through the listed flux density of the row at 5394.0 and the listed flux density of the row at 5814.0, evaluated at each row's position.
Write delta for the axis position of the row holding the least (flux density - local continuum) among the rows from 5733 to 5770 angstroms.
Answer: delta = 5766.5 angstroms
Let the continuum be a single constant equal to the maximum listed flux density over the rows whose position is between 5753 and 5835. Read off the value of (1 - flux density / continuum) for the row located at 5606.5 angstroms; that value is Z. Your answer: 0.21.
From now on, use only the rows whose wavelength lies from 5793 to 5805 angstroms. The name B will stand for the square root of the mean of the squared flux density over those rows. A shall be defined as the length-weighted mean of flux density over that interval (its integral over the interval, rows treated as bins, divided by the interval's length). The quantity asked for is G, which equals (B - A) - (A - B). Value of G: 0.0282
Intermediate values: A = 4.52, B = 4.5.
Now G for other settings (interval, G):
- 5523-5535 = -0.0061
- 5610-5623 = 0.0038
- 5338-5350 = 0.0024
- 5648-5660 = 0.0154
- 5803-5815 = 0.0051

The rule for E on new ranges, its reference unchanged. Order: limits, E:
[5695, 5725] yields -0.14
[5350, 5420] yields -0.14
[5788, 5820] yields -0.29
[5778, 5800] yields -0.29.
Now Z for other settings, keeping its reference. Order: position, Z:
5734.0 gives 0.29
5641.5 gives 0.22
